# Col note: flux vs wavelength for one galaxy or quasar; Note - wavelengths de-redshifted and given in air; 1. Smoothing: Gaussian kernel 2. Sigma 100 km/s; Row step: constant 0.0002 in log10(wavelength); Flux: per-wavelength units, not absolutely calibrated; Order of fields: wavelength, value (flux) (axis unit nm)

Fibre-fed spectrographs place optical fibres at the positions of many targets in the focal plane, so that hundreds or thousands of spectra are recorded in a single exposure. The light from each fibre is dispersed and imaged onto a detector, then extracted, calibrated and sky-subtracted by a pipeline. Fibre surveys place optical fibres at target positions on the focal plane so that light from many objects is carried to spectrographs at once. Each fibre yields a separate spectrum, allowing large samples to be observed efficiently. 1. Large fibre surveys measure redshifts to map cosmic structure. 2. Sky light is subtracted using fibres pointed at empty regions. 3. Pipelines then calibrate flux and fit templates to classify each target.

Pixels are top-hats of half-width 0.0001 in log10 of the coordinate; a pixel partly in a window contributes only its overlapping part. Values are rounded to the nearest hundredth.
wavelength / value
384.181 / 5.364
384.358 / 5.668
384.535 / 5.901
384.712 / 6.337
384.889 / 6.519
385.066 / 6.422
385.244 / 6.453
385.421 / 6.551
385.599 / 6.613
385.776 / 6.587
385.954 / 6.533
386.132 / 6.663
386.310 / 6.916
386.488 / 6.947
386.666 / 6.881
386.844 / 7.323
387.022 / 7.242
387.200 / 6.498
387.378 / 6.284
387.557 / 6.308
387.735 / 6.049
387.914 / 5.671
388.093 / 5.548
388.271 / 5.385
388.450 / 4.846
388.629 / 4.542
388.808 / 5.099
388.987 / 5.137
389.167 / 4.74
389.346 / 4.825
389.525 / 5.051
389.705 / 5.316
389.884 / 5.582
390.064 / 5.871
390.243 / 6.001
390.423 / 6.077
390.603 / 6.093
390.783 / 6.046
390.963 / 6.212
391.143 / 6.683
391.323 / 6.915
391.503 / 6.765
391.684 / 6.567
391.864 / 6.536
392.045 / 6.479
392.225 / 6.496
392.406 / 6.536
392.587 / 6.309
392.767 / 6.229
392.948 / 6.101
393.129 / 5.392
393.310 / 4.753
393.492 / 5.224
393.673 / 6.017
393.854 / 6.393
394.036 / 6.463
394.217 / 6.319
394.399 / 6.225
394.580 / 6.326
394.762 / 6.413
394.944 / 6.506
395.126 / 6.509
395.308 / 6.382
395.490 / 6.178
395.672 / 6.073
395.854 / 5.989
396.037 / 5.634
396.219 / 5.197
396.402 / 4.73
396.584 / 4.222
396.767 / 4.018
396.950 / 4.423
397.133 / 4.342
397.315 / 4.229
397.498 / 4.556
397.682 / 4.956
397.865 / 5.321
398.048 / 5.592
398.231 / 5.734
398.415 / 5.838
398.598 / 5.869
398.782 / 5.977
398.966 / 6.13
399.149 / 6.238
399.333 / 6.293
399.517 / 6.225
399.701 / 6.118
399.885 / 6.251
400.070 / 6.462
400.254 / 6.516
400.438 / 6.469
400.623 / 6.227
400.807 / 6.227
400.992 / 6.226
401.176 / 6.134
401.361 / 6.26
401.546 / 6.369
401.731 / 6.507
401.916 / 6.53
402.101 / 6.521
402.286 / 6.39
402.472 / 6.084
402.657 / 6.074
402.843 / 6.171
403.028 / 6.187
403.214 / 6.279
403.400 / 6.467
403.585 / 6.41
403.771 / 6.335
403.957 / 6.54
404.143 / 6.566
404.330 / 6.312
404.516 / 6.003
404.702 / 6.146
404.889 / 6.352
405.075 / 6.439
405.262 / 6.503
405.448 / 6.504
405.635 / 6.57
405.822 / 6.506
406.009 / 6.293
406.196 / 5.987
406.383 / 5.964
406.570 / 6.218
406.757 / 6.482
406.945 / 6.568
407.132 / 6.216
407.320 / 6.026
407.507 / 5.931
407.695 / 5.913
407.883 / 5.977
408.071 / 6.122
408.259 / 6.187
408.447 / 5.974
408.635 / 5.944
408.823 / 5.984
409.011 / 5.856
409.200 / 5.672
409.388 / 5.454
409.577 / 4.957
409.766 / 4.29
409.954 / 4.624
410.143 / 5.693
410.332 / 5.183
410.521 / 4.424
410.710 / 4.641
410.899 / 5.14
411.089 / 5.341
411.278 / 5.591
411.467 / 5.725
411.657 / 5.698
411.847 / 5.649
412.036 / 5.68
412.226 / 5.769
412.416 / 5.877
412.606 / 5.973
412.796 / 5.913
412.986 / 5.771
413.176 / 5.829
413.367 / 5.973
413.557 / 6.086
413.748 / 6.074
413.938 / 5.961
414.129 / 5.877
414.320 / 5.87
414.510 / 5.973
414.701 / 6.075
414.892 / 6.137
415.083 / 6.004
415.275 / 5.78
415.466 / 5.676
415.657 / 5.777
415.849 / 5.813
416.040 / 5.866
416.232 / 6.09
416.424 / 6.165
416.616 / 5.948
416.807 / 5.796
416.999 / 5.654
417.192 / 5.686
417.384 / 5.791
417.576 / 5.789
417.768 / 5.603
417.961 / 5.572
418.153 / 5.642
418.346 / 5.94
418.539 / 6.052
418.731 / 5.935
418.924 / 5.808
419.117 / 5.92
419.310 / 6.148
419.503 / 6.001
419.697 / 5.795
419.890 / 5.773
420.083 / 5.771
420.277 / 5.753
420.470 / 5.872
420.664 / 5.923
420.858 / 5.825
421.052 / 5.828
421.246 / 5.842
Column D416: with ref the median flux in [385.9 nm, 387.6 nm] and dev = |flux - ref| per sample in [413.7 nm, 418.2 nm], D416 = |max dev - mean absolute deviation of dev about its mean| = 1.06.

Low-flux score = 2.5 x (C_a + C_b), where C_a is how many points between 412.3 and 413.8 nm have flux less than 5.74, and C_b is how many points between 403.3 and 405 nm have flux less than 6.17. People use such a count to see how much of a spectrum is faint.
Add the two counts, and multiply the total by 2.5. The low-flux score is 5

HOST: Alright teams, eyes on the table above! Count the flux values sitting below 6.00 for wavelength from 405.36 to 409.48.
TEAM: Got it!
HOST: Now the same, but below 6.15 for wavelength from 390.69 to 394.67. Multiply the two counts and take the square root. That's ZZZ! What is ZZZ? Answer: 8.1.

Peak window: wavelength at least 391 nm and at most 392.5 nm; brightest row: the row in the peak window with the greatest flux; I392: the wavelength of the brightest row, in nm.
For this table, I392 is 391.323 nm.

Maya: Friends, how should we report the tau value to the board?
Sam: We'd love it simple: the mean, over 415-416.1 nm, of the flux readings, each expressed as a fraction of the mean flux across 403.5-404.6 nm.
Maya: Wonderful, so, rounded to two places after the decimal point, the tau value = 0.91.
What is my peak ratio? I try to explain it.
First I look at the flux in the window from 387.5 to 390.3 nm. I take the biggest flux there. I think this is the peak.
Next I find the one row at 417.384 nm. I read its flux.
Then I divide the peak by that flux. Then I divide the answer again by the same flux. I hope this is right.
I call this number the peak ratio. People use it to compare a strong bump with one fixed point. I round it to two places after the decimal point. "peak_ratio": 0.19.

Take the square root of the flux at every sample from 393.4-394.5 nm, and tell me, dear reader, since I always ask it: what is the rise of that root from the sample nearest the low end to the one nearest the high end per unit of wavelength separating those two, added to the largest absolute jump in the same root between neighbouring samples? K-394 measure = 0.40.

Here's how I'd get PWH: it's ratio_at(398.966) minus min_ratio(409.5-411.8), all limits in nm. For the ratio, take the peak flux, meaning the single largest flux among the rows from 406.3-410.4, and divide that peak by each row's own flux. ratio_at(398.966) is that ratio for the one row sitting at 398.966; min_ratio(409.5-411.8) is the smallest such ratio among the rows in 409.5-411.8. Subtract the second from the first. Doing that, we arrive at -0.08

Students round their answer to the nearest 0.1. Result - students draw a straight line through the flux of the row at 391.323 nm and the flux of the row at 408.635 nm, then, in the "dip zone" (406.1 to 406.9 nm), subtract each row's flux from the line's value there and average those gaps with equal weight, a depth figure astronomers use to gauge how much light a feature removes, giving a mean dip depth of -0.1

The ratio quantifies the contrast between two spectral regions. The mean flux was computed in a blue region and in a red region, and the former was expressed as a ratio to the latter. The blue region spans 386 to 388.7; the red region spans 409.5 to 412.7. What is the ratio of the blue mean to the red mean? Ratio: 1.17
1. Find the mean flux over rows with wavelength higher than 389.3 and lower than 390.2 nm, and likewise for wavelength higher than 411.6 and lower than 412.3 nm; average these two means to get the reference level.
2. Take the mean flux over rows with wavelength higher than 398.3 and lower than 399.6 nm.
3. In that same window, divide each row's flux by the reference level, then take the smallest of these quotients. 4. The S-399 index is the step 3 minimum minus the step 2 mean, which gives -5.0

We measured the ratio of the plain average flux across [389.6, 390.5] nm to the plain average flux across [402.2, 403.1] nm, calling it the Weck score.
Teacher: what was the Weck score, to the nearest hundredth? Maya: 0.93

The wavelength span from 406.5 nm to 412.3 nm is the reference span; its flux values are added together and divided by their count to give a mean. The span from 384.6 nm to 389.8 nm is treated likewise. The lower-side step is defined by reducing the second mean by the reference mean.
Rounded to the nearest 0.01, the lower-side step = 0.40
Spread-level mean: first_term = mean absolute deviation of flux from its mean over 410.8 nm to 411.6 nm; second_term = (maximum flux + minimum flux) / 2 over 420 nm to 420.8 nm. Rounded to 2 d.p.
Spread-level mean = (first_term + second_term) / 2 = 3.02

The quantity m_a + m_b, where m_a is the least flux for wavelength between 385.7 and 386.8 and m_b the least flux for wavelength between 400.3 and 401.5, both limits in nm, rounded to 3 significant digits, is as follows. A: 12.7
